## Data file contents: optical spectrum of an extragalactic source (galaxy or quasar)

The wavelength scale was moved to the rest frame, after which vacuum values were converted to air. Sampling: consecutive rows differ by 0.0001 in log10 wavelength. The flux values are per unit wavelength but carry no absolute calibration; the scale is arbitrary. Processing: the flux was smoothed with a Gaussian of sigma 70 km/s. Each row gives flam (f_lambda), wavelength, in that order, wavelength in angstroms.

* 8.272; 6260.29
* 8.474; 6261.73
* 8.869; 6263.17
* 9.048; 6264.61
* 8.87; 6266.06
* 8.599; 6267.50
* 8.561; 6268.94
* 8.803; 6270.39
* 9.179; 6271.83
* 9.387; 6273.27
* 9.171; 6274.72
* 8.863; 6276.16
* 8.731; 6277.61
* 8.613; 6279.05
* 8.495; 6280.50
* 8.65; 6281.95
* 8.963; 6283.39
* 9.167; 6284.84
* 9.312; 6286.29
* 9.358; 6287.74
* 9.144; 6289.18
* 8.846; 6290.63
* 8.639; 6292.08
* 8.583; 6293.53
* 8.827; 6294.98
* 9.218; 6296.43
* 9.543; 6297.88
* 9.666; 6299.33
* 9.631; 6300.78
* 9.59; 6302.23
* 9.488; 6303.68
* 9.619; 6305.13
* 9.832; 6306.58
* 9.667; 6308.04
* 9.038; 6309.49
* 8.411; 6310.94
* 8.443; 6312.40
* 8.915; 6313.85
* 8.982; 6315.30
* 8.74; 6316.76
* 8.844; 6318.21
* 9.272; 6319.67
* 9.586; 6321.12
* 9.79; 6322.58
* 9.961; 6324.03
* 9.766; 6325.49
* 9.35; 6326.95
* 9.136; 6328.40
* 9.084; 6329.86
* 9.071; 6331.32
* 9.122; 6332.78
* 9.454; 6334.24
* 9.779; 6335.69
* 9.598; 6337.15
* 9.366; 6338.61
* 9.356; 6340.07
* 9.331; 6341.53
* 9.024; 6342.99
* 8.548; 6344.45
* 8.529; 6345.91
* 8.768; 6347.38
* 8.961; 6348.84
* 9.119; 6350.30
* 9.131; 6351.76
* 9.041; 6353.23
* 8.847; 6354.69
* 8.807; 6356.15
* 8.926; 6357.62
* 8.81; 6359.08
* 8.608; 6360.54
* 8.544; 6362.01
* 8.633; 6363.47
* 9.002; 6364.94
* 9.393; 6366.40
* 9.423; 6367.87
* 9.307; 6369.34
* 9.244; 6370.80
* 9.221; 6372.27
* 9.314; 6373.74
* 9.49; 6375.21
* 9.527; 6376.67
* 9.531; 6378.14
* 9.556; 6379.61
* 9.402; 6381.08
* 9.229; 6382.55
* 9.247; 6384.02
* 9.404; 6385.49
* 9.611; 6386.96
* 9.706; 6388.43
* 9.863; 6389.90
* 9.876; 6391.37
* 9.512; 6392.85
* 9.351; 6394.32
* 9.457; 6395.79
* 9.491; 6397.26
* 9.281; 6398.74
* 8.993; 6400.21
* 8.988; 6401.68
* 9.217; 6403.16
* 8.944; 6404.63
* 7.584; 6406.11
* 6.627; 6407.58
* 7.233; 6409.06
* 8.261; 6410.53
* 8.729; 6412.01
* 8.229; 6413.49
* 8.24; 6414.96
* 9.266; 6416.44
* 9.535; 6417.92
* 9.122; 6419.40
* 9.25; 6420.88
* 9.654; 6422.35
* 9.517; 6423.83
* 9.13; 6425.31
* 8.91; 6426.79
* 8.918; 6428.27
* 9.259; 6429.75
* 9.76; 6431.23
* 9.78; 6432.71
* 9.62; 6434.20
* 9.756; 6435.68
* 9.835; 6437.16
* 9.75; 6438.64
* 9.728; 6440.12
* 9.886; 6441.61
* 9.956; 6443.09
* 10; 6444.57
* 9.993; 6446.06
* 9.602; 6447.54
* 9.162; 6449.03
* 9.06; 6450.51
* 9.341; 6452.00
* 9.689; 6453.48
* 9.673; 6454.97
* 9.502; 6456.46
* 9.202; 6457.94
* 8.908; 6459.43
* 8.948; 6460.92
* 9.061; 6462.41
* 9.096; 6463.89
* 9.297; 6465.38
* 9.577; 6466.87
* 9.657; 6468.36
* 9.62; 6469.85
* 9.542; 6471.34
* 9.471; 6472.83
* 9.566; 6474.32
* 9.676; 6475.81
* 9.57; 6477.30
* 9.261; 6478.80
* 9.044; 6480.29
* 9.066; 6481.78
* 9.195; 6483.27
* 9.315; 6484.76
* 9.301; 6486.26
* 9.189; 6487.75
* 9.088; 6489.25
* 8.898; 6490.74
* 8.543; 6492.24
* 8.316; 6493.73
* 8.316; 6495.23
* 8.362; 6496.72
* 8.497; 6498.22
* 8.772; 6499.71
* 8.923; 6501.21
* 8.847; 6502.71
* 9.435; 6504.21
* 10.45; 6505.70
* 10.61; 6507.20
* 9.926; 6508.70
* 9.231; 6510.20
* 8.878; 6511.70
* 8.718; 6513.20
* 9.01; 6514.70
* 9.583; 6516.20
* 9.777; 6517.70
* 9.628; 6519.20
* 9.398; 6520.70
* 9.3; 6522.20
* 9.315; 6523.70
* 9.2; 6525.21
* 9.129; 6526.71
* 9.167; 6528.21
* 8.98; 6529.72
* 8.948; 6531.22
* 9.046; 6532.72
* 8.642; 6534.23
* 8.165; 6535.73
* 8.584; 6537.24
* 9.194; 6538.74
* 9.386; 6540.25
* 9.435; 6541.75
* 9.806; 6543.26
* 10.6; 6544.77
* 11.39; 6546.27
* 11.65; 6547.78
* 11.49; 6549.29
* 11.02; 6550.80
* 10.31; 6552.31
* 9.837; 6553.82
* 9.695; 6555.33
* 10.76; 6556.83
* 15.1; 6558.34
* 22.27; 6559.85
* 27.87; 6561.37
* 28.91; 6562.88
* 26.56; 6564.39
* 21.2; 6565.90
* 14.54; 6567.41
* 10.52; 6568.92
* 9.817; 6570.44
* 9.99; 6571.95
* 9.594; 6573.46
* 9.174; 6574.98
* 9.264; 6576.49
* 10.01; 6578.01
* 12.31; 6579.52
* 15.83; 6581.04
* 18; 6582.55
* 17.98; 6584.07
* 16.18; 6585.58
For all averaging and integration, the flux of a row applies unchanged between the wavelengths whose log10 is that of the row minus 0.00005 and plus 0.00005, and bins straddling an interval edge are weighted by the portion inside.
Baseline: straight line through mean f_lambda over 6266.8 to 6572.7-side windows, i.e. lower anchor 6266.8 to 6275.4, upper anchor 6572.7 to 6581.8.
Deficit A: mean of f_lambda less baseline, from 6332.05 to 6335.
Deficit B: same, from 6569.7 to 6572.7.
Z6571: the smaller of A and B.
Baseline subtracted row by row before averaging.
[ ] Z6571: -1.1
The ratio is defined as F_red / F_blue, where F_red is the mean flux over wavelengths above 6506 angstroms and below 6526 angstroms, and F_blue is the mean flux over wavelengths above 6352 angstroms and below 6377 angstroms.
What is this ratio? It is 1.04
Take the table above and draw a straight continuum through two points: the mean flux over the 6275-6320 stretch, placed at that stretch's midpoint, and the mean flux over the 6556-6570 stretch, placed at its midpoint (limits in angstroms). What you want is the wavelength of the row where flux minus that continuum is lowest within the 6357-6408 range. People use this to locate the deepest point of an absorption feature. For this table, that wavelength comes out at 6407.58 angstroms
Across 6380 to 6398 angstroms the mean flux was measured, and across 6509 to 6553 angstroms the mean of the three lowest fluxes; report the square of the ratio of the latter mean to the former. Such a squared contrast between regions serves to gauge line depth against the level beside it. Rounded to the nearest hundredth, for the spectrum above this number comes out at 0.79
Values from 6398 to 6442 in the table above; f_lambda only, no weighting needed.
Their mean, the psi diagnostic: 9.03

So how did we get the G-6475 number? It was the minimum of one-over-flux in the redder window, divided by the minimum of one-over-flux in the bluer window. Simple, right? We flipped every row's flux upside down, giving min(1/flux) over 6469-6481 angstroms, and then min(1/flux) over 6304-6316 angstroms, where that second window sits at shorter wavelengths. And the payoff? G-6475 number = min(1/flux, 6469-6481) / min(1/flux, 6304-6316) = 1.02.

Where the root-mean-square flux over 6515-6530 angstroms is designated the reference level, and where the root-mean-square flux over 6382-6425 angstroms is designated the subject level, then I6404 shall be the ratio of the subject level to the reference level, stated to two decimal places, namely 0.97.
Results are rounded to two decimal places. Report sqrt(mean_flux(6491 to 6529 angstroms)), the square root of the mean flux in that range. 3.03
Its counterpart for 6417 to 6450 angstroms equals 3.09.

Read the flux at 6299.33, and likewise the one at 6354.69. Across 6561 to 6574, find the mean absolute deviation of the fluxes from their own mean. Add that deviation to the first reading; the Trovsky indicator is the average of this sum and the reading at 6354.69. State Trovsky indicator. 13.0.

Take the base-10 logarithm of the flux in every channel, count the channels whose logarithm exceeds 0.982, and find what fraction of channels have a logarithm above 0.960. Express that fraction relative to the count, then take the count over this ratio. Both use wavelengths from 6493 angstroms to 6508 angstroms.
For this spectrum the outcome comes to 13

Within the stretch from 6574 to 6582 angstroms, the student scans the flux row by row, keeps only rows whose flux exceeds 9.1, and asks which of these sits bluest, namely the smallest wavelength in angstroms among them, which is 6574.98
